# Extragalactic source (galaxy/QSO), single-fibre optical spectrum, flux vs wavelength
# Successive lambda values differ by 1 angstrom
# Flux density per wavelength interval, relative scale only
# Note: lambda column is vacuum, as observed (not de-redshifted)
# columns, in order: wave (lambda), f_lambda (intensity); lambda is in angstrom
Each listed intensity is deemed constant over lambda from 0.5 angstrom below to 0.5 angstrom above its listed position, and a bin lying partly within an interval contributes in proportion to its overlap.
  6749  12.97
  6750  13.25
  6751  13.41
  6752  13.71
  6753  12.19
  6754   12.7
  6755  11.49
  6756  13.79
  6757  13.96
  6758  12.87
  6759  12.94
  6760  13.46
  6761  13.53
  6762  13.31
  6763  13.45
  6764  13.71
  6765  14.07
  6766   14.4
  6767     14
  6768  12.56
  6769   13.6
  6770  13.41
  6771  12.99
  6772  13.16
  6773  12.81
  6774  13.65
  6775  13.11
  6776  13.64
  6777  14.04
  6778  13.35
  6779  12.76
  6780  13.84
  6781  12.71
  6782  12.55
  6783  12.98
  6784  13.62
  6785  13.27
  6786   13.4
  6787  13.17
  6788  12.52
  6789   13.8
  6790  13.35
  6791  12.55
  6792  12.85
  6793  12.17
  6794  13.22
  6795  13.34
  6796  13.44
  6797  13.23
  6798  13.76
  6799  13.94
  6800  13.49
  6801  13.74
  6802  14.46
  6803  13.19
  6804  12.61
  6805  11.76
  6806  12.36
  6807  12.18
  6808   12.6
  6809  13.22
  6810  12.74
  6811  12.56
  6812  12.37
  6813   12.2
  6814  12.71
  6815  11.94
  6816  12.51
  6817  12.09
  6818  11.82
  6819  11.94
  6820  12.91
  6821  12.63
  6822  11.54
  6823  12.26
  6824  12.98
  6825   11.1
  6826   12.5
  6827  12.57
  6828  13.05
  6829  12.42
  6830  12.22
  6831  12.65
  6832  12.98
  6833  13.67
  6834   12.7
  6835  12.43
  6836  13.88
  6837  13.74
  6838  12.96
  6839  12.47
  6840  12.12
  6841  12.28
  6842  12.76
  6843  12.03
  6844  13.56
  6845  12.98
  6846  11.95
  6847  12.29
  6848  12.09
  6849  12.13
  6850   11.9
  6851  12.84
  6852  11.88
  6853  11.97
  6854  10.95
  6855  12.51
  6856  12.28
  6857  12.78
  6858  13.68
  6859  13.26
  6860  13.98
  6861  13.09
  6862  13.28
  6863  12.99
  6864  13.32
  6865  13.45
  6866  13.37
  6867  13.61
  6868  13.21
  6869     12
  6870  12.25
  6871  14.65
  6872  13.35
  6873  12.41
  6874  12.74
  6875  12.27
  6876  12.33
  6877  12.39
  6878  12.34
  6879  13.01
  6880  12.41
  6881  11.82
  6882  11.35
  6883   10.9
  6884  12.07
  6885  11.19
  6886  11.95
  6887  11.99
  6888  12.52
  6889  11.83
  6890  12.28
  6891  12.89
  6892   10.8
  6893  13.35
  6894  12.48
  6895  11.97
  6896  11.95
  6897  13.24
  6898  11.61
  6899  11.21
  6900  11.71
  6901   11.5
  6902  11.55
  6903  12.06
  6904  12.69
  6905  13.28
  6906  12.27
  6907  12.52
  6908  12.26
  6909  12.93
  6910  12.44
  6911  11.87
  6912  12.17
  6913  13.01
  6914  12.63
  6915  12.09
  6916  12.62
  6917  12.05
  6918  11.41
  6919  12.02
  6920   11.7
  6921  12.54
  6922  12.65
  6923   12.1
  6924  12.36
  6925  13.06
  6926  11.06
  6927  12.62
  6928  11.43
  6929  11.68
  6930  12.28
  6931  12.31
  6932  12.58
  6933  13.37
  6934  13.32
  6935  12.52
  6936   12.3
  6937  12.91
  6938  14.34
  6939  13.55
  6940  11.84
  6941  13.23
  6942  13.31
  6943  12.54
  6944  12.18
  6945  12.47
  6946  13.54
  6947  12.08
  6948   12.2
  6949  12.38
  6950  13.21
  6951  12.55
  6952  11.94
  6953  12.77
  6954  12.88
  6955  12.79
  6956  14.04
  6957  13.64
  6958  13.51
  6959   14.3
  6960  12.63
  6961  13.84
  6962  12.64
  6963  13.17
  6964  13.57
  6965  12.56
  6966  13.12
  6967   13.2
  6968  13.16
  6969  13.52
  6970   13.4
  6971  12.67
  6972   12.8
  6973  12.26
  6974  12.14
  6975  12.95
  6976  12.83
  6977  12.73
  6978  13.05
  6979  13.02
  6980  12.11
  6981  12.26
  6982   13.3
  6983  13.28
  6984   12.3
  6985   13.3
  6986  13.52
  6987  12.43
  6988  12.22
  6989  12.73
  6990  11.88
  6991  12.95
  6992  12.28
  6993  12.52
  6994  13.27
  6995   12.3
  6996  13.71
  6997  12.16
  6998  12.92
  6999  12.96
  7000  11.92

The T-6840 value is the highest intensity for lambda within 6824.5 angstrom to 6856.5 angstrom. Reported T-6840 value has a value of 13.88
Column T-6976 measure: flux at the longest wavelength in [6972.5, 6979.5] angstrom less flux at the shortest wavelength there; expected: 0.8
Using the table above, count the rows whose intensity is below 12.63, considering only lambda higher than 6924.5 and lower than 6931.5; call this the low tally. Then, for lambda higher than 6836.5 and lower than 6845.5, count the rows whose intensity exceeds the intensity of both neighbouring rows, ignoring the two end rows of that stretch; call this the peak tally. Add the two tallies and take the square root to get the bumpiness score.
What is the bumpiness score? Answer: 2.8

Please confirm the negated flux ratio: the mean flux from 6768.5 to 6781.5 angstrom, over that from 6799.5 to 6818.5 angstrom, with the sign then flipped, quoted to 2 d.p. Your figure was -1.05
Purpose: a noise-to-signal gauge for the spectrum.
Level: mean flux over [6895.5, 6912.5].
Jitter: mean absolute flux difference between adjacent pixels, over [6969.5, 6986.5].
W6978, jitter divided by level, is 0.037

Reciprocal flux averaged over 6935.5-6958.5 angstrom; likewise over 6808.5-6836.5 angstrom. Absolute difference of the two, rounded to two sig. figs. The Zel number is 0.0022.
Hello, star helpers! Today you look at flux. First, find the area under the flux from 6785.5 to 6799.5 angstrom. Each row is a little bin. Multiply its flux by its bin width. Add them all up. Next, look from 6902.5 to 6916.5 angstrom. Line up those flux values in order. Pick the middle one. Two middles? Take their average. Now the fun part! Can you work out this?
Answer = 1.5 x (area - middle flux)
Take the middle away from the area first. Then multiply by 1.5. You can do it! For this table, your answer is 258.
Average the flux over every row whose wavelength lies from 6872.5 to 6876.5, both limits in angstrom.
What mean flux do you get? 12.4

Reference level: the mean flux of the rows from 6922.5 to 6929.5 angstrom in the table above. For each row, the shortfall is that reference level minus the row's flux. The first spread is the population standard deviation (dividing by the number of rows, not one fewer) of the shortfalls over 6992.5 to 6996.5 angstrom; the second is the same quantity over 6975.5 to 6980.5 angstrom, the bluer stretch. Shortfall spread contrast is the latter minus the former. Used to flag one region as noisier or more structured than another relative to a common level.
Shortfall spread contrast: -0.23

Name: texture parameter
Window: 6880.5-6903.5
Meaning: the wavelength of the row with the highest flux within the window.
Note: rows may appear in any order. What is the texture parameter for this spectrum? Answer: 6893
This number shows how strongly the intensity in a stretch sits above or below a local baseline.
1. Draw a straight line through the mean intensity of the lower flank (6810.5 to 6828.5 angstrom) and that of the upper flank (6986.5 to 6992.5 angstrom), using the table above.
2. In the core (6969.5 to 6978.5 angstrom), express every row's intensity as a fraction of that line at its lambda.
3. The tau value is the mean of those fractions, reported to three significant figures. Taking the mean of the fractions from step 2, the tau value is 1.03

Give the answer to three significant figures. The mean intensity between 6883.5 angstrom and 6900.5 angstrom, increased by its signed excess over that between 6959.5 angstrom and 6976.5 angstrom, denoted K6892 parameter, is 11.2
